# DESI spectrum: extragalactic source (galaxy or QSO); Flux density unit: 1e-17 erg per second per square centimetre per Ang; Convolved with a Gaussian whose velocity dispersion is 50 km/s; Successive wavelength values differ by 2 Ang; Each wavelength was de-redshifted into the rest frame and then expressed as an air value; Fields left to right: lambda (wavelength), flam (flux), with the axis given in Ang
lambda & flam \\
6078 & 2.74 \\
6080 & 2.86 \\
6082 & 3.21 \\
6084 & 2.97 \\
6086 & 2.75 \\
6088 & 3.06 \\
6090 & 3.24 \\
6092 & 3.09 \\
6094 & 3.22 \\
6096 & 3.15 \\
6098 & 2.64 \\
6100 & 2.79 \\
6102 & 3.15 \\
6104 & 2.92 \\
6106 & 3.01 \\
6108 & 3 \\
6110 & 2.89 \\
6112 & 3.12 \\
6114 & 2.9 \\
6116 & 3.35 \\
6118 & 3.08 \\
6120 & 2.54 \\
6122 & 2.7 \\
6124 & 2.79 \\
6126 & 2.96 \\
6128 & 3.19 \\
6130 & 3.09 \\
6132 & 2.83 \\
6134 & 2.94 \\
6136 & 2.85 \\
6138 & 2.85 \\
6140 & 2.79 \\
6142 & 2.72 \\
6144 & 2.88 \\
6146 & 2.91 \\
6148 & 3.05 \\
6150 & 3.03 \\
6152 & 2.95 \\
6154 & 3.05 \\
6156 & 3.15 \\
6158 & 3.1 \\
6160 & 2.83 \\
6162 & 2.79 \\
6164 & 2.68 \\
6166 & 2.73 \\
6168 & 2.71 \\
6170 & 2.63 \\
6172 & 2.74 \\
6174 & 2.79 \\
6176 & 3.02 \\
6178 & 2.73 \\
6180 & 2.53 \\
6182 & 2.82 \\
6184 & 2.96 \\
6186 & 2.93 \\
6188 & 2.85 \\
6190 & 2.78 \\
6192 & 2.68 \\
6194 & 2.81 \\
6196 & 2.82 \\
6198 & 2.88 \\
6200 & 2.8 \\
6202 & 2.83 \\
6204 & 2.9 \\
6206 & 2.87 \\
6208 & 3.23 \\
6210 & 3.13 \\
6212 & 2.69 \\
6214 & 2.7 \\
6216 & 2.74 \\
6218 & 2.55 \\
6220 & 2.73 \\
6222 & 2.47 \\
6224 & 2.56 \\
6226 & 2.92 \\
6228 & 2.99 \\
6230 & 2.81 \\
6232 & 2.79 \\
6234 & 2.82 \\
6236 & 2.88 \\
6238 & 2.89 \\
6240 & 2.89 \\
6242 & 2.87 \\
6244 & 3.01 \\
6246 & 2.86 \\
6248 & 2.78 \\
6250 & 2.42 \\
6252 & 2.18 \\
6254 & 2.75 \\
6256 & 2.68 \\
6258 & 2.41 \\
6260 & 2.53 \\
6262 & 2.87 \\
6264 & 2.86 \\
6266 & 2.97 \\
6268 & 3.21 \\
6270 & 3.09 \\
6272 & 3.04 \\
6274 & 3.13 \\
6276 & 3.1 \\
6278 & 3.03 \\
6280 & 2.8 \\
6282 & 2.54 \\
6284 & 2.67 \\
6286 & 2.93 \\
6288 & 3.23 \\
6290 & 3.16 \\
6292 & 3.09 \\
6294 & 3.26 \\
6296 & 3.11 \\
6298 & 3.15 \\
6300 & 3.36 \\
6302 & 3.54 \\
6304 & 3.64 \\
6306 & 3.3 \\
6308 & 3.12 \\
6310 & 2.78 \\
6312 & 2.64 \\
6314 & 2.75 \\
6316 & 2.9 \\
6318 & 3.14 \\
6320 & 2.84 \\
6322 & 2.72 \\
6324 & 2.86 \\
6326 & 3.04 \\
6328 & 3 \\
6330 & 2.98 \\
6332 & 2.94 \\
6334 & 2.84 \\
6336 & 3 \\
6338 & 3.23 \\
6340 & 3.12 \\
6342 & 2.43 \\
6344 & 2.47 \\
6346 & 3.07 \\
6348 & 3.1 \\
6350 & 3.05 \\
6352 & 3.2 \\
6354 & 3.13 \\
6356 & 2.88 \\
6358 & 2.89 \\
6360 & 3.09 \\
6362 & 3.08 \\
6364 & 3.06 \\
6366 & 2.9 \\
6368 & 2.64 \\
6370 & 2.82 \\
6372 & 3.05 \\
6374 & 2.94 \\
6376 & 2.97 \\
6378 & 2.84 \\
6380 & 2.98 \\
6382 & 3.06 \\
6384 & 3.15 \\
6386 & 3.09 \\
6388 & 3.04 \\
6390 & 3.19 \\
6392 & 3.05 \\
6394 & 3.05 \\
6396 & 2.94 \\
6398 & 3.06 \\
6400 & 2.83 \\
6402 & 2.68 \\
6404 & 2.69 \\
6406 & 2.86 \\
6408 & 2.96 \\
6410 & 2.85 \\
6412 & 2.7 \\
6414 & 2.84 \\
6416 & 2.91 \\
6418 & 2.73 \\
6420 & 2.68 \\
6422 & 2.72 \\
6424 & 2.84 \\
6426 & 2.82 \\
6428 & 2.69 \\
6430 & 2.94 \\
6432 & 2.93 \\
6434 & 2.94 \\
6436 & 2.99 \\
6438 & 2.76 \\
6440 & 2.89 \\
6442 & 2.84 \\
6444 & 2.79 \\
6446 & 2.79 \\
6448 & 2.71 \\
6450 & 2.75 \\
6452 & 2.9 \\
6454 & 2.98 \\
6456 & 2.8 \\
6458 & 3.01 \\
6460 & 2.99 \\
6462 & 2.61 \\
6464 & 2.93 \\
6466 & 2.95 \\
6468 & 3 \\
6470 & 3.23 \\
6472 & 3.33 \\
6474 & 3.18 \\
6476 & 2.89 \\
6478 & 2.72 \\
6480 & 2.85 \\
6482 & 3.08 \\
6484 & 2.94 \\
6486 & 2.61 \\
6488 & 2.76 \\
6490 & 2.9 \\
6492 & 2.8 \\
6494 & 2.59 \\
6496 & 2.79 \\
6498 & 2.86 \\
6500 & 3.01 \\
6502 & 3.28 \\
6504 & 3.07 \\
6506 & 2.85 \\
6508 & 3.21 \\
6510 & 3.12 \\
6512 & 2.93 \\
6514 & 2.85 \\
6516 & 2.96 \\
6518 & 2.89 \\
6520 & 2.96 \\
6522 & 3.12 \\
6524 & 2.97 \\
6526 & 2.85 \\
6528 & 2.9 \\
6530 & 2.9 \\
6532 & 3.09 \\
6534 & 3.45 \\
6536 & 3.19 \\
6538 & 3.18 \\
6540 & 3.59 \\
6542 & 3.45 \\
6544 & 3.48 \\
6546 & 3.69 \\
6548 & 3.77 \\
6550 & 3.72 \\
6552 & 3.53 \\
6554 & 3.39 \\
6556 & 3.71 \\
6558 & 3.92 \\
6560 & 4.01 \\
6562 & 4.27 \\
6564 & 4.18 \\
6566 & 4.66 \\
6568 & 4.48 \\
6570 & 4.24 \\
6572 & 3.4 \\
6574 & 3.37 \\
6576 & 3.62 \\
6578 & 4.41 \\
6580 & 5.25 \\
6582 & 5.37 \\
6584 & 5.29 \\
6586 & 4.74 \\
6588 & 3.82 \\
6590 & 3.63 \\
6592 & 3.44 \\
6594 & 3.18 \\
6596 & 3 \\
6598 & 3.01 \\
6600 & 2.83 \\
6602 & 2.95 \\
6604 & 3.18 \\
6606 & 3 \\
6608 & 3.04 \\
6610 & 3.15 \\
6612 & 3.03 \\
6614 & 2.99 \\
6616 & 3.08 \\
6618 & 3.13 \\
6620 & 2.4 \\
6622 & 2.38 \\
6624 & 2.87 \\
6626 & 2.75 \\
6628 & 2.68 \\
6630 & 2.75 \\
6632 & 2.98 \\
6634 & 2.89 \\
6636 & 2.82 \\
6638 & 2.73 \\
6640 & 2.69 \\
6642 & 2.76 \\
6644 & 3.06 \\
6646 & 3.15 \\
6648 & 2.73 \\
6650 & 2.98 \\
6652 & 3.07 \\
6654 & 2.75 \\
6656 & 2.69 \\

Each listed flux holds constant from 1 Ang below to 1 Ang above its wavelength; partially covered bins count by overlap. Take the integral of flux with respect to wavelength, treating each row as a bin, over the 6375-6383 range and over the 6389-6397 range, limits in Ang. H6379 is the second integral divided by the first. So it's 1.032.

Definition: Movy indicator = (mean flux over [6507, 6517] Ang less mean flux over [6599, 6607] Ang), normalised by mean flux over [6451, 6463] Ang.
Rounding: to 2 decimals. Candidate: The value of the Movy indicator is 0.01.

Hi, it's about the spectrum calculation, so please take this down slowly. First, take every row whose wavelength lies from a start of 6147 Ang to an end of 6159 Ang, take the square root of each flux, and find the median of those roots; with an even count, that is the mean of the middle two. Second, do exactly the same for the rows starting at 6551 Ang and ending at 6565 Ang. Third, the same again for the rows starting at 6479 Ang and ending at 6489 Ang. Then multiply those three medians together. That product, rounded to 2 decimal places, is 5.84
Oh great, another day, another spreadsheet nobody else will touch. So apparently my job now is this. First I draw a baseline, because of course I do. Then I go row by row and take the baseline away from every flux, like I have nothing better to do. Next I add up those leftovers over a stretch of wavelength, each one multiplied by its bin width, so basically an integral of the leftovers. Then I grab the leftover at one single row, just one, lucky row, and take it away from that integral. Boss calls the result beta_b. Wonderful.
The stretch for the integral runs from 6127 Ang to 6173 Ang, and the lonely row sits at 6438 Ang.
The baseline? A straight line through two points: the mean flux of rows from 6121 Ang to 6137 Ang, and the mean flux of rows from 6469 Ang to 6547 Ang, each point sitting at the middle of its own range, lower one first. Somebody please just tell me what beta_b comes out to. -1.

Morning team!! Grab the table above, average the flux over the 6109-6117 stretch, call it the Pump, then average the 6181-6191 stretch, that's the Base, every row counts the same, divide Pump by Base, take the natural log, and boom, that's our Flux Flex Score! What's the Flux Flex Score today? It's 0.07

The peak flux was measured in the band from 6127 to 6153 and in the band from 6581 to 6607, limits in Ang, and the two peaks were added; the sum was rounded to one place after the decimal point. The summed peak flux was 8.6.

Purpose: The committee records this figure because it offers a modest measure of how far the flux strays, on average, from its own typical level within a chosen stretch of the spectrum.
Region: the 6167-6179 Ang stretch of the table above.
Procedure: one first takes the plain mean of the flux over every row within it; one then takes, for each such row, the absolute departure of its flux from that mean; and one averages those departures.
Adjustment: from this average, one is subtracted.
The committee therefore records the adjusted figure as -0.91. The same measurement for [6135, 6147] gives -0.95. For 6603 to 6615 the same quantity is -0.93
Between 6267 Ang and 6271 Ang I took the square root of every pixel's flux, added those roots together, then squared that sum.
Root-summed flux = 12.6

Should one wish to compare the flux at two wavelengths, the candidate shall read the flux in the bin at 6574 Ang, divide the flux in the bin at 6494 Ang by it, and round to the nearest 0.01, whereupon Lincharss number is 0.77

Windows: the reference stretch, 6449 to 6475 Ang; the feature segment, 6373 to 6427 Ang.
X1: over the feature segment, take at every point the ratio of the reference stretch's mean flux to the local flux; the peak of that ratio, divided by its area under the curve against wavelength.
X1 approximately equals 0.0200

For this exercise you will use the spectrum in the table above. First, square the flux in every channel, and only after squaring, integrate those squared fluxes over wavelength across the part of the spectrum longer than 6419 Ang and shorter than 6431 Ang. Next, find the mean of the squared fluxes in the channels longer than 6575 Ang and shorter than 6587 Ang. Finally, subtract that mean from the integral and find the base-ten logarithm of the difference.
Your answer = 1.84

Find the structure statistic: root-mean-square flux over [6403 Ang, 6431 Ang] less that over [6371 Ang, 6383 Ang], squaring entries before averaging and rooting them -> -0.17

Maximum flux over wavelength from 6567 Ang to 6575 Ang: 4.48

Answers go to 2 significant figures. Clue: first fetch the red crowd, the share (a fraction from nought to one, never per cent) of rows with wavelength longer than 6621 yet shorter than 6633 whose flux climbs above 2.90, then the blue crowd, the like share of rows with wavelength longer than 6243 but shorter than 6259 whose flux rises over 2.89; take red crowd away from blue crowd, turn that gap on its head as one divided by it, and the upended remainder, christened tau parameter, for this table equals -24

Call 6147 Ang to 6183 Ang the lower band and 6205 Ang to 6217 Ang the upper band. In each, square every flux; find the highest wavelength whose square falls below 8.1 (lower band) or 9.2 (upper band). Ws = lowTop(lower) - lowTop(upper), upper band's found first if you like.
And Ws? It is -34 Ang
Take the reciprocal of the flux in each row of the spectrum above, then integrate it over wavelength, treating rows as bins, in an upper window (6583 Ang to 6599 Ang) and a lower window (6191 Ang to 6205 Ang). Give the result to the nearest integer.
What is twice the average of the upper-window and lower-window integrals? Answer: 9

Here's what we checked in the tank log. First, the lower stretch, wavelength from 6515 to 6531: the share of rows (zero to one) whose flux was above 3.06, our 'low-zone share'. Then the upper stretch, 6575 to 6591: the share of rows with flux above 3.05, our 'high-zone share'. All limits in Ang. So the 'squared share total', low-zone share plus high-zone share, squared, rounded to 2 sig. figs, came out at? 1.3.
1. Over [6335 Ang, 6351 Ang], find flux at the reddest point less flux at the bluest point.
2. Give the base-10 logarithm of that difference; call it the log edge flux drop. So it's -1.3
